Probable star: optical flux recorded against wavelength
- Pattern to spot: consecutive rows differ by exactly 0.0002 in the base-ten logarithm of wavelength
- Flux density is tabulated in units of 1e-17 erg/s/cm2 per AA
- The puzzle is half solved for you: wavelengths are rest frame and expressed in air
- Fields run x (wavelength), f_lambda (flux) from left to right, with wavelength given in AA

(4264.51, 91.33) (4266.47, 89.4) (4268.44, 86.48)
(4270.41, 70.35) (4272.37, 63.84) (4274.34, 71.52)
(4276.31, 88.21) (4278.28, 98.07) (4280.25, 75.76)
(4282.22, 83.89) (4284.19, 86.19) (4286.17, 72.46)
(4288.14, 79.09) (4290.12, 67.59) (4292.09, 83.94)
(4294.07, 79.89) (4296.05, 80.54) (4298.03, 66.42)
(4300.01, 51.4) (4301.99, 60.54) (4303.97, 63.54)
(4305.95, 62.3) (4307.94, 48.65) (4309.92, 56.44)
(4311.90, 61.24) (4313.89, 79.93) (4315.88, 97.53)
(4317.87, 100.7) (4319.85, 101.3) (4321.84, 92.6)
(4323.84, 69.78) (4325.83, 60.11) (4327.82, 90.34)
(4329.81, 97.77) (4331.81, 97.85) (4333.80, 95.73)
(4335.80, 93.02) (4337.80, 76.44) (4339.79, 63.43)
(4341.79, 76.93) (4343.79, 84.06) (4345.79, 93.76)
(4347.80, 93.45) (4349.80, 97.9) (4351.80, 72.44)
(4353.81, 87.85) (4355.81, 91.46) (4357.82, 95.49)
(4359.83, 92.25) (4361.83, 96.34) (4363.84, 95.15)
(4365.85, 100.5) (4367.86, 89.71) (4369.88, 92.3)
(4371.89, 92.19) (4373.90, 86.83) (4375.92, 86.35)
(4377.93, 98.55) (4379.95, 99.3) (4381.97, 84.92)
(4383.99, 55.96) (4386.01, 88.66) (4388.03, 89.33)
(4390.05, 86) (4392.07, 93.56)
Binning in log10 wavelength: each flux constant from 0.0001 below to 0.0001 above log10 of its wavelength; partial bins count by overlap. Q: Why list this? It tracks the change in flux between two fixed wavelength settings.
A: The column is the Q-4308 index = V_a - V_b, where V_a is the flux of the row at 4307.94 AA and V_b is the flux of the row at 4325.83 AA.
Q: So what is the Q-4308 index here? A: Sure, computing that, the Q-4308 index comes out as -11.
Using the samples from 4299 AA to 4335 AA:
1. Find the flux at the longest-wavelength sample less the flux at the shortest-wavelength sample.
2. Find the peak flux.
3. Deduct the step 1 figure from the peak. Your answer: 57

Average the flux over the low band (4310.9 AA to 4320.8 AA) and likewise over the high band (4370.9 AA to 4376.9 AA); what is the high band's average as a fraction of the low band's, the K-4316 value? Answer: 1.00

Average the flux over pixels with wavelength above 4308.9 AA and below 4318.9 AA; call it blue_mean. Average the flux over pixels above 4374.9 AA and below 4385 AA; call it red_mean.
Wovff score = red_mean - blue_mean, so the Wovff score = 6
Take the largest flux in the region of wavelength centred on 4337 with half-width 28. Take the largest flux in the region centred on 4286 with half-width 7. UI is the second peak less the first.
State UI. -15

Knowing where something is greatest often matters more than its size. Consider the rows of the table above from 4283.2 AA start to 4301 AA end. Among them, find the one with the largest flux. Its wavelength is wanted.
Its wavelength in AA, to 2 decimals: 4284.19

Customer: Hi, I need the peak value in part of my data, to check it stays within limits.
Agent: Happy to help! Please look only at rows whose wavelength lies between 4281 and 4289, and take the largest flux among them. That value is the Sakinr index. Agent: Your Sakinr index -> 86.19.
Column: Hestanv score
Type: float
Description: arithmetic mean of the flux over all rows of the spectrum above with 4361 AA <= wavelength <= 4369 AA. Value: 95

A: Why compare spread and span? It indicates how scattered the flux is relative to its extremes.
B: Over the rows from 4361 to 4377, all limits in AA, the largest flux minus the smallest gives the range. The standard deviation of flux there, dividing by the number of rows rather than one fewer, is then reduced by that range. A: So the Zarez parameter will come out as -10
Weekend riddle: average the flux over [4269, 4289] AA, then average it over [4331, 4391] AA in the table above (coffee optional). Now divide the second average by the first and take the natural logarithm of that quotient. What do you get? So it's 0.11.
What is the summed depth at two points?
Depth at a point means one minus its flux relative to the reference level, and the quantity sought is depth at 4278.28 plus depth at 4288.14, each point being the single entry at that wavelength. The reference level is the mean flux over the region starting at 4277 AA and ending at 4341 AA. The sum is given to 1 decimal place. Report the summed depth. -0.3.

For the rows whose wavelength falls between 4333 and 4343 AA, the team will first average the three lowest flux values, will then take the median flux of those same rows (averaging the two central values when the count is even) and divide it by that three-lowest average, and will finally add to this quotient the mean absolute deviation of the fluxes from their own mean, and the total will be 11.7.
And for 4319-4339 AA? 12.6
